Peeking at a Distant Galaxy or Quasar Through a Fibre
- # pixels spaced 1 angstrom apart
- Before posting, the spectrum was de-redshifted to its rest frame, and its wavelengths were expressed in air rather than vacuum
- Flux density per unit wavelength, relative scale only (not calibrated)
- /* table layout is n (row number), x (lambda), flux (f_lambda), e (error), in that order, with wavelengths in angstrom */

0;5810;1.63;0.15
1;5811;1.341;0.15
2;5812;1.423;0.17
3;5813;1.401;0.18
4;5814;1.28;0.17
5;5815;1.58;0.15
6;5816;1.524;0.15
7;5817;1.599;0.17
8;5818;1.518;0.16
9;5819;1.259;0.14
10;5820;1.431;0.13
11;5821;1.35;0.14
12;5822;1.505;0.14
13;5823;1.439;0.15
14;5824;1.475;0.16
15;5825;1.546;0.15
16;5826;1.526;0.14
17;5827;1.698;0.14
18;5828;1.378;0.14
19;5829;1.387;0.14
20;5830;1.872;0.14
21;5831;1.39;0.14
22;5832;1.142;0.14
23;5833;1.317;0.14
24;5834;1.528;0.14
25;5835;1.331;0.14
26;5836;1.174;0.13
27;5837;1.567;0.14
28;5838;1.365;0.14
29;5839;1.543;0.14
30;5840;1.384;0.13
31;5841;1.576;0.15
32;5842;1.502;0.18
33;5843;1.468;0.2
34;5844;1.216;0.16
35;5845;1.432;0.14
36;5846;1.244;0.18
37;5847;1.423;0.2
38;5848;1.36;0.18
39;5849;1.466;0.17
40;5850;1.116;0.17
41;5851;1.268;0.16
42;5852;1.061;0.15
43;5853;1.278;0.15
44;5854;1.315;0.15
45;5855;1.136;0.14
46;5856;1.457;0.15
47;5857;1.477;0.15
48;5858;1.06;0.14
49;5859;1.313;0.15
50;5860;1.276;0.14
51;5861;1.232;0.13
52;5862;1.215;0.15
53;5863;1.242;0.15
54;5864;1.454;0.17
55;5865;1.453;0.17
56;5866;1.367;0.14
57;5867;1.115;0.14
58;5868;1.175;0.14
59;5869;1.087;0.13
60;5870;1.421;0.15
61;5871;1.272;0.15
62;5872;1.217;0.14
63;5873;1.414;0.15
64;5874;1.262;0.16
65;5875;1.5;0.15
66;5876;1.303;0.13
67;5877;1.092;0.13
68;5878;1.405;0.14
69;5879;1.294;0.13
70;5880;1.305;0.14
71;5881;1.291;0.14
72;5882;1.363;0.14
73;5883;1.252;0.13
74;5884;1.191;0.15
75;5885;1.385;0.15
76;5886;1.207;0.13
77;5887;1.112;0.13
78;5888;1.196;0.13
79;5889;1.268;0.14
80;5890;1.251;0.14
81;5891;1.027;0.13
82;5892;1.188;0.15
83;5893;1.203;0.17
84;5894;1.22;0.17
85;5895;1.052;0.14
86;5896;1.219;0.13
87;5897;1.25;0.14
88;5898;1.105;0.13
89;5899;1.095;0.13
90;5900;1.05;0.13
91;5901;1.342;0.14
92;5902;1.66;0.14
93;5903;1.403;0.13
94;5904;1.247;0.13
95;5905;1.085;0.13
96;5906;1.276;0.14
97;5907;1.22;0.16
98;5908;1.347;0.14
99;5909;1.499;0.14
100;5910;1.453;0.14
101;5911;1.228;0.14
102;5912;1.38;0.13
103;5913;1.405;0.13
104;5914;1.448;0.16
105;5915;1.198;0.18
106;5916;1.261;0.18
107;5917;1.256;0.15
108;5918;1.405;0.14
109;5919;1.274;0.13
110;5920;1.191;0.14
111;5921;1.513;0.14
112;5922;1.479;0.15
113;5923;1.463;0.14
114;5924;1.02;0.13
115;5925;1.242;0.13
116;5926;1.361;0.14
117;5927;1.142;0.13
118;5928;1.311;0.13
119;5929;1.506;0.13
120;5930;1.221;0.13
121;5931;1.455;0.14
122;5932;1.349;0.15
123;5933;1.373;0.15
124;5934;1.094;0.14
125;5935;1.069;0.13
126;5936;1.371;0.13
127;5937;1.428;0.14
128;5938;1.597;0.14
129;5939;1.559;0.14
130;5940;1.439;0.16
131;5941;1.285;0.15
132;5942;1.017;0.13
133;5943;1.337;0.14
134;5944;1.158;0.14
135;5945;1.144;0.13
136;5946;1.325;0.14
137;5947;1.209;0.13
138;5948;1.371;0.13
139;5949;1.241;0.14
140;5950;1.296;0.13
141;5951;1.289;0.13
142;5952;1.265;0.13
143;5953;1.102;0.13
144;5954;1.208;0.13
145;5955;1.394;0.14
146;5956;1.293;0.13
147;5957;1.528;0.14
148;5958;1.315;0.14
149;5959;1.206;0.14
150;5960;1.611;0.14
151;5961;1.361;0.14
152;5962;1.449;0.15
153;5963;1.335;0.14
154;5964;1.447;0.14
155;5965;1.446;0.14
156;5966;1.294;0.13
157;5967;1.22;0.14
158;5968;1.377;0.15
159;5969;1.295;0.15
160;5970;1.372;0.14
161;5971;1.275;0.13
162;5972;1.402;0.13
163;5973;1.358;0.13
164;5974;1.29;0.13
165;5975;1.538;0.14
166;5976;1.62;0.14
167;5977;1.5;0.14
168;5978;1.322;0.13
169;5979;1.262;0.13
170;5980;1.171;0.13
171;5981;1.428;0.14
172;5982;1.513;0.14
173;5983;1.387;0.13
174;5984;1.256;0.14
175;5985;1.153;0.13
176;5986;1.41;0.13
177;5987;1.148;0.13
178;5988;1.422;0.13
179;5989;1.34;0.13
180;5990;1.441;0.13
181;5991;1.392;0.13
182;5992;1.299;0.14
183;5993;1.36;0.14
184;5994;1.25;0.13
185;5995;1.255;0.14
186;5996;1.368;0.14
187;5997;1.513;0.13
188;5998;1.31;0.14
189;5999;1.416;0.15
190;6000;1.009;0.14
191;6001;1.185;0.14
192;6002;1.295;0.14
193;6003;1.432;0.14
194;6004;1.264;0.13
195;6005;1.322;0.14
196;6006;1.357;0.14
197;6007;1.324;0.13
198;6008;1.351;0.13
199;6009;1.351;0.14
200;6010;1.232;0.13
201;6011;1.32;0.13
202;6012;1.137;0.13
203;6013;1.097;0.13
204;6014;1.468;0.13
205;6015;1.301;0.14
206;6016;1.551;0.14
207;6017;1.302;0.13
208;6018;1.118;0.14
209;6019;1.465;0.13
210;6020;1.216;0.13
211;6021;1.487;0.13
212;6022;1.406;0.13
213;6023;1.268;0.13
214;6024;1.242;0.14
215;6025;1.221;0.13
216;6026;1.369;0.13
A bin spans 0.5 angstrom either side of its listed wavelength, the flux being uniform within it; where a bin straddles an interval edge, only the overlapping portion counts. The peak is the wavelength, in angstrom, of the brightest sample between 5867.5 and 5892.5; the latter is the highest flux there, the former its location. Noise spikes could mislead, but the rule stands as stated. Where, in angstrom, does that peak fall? 5875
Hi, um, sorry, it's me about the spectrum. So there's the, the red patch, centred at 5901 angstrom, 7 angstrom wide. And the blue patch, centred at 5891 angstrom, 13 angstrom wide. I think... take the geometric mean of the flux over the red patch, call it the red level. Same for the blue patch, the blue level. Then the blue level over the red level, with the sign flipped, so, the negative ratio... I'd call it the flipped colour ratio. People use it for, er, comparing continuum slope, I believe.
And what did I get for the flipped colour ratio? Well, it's -0.95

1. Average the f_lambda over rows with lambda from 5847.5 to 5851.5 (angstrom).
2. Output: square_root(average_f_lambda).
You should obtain 1.14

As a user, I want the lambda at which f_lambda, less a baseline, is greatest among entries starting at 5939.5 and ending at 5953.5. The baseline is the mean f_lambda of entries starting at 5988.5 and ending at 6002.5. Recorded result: 5940 angstrom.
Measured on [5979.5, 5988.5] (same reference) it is 5982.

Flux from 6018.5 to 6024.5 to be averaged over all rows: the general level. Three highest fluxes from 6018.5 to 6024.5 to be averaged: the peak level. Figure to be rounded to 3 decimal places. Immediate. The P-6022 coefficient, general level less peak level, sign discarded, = 0.105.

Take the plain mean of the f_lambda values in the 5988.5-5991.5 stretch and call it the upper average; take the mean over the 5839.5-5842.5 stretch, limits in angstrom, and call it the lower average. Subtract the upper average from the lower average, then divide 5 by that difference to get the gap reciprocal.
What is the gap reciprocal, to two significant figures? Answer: 52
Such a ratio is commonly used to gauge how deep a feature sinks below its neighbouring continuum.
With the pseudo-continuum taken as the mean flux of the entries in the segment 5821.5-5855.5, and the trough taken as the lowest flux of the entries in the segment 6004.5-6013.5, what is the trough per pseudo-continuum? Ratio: 0.786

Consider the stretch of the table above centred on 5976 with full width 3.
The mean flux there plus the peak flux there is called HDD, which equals 3.2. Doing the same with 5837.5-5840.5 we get 3.0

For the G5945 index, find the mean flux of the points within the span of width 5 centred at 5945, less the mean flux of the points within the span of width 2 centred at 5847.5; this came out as -0.16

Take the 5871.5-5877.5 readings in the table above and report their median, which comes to 1.28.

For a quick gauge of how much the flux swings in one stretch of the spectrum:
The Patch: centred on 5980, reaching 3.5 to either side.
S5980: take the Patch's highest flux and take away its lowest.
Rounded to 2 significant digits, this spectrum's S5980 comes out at 0.34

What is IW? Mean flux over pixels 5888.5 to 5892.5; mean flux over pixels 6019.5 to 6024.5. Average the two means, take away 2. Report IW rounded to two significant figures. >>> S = -0.75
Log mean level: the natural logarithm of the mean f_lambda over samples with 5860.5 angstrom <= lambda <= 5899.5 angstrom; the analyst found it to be 0.222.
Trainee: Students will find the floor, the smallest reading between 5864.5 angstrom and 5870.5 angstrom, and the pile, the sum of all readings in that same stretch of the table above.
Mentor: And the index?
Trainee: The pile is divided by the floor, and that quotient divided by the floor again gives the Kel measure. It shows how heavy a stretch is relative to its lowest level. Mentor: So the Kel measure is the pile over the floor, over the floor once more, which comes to 6.4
